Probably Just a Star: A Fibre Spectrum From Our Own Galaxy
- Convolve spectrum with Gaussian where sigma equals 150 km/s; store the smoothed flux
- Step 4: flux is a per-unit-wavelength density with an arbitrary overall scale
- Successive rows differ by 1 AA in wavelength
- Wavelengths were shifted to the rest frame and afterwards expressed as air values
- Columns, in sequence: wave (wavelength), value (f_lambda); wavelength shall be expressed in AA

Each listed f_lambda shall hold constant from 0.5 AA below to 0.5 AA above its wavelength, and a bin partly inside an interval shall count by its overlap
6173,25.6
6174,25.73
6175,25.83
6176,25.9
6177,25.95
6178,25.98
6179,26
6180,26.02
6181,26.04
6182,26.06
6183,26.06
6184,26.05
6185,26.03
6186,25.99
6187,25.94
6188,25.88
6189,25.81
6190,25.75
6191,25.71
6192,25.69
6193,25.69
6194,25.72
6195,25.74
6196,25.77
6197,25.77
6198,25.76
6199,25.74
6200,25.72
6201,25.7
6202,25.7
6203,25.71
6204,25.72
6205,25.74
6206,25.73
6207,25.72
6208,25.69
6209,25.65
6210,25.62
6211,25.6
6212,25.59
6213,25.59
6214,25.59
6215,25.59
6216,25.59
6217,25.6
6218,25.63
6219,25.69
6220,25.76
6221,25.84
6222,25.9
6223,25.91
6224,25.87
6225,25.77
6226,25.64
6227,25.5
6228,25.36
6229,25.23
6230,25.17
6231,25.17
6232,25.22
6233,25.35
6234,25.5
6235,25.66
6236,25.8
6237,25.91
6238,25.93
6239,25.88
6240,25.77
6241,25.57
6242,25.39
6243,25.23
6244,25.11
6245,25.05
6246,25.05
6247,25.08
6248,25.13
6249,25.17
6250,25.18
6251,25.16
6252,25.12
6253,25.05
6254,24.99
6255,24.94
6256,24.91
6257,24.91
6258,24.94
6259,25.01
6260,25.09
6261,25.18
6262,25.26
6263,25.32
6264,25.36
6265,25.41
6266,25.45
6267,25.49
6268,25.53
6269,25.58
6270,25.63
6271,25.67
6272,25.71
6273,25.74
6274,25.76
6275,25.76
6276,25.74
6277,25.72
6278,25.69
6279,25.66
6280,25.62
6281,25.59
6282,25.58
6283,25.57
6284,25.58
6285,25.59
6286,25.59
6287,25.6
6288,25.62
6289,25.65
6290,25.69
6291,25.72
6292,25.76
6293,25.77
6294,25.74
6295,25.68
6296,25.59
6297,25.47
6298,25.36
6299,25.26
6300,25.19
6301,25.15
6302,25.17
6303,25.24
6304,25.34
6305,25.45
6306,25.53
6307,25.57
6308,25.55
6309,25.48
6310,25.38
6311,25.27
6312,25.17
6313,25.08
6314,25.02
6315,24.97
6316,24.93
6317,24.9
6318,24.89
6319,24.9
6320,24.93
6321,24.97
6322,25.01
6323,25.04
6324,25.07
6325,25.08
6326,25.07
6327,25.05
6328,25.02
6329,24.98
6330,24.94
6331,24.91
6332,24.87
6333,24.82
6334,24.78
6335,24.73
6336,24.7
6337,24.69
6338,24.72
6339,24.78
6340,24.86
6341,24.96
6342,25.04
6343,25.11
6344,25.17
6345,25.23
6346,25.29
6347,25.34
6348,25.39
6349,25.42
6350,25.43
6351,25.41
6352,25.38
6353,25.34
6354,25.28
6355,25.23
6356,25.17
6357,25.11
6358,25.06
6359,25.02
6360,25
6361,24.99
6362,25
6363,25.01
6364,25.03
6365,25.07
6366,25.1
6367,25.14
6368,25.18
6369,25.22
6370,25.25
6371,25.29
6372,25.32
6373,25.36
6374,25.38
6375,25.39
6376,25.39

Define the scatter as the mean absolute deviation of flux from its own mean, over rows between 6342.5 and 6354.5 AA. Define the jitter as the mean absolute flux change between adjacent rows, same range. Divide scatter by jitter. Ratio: 1.9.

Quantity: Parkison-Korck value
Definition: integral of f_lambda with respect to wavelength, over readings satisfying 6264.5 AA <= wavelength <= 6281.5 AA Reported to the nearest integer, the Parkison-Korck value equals 436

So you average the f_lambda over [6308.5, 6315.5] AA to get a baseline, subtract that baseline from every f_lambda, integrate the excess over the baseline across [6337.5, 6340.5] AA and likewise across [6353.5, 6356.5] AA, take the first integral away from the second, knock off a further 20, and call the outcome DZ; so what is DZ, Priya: -18.7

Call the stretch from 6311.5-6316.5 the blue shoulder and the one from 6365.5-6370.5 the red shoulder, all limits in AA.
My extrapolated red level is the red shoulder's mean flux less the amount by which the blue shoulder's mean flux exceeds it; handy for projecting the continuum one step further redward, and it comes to 25.3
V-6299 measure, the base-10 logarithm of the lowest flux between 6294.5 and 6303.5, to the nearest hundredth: 1.40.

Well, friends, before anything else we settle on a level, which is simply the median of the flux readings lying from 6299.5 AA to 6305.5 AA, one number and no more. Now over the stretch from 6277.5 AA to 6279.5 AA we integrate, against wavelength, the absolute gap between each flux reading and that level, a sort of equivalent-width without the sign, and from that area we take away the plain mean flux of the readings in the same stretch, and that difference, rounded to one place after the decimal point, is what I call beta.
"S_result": -24.8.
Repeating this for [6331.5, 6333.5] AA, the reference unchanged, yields -24.1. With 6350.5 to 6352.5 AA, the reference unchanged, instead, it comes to -25.0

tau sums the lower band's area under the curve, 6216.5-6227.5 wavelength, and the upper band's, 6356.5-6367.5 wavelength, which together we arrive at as 559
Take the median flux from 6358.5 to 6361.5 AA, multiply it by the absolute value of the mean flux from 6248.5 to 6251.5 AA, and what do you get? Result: 629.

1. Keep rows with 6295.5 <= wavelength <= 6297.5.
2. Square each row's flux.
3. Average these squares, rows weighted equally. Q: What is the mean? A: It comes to 652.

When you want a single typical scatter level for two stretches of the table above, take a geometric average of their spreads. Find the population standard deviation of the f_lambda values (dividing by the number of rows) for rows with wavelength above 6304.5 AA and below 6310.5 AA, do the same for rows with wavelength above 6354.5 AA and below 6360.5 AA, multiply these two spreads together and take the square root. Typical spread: 0.073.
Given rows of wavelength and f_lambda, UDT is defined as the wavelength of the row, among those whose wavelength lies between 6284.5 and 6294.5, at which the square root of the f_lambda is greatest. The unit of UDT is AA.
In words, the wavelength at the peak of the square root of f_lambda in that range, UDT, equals 6293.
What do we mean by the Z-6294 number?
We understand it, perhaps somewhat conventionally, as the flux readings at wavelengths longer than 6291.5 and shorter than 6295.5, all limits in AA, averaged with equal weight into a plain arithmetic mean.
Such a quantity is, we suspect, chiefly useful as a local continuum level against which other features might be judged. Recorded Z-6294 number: 25.7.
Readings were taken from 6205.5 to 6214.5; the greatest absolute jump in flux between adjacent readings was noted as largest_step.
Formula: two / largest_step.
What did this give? 50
